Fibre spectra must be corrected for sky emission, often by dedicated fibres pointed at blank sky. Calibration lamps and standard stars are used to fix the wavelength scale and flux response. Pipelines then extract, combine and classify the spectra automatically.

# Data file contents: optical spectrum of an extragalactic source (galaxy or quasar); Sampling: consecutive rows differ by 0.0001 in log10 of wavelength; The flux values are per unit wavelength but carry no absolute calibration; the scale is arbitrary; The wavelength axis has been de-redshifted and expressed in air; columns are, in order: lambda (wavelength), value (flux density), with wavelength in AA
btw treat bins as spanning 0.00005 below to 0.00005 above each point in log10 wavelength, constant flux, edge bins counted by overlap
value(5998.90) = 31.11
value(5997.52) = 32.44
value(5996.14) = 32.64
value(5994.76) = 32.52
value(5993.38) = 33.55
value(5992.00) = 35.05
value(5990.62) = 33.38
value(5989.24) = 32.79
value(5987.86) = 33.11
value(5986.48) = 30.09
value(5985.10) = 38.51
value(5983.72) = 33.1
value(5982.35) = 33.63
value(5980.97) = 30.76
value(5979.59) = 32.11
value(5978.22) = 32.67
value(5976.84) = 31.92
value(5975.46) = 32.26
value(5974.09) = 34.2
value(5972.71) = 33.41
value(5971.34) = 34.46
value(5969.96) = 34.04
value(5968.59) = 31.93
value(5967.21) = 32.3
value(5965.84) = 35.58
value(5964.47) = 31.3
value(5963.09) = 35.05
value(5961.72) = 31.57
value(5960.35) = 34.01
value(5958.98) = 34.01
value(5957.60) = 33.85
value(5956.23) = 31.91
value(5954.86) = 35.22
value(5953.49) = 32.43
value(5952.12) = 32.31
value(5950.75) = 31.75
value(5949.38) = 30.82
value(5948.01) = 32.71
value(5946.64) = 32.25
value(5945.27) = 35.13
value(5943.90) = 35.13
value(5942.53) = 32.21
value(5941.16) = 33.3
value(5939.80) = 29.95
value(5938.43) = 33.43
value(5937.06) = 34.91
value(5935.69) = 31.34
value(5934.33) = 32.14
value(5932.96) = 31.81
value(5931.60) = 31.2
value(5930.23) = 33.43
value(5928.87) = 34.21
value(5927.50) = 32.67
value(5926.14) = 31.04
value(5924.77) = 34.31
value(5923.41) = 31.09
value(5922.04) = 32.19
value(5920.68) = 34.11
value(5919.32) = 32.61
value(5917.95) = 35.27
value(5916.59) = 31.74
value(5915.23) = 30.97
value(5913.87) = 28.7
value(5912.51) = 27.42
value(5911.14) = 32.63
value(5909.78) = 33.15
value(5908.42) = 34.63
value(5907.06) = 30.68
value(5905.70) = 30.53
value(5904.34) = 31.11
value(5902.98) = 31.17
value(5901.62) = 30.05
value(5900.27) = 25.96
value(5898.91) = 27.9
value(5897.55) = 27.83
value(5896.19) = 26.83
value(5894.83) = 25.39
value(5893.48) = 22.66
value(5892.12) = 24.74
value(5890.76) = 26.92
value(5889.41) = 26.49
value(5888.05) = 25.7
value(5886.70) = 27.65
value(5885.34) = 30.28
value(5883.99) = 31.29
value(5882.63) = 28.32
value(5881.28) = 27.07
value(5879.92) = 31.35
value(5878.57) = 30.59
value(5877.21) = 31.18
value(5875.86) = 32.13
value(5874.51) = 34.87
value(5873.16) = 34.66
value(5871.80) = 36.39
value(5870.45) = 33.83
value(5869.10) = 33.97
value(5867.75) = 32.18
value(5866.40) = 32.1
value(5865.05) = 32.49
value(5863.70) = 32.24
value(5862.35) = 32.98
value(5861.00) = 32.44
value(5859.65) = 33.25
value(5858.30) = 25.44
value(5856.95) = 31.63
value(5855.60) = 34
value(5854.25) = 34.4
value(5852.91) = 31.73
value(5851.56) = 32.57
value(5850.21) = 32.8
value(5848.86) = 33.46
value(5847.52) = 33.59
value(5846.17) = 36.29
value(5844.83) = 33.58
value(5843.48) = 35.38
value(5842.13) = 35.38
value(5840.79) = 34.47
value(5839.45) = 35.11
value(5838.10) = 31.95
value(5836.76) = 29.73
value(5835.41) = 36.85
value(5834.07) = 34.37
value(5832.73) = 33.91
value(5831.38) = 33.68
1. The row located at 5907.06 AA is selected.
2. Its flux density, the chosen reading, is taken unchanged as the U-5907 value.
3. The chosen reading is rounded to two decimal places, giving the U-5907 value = 30.68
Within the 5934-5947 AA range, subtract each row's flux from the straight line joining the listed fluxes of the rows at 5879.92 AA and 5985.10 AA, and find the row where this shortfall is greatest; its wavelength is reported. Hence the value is 5939.80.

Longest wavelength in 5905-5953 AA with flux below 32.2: 5950.75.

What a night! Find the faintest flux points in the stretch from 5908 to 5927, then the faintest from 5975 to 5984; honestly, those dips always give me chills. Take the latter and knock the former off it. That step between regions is 3.3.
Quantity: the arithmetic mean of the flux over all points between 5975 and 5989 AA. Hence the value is 32.8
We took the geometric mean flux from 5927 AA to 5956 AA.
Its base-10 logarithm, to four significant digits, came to 1.515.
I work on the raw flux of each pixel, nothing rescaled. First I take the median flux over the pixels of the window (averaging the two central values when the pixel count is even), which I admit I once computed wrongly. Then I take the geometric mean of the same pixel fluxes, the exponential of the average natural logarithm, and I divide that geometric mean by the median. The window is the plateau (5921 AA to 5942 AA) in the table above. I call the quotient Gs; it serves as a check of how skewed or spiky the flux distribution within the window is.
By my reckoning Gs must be 1.01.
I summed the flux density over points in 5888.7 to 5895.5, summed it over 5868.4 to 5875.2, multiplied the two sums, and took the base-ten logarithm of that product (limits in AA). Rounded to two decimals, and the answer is 4.34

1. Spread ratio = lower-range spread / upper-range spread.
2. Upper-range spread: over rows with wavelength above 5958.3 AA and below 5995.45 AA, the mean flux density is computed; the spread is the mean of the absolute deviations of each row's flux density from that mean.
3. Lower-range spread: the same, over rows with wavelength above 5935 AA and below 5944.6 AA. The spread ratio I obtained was 1.2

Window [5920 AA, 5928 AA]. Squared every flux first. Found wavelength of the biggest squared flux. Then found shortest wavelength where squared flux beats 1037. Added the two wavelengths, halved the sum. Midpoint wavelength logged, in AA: 5922.7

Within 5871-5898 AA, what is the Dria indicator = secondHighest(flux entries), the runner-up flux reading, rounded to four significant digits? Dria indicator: 34.87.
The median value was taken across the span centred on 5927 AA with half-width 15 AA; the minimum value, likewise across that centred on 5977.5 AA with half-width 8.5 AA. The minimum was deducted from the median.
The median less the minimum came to 1.4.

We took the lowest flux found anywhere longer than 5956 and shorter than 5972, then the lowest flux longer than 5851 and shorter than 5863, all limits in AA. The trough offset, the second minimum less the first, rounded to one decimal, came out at -5.9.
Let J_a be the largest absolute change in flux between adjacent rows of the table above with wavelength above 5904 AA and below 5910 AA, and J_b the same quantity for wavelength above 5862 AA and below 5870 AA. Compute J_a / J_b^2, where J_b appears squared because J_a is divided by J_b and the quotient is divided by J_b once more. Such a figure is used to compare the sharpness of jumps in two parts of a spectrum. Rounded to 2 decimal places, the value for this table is 1.23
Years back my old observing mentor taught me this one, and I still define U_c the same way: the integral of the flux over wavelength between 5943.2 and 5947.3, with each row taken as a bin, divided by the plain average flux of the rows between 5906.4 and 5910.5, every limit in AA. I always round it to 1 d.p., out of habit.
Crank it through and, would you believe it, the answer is 4.3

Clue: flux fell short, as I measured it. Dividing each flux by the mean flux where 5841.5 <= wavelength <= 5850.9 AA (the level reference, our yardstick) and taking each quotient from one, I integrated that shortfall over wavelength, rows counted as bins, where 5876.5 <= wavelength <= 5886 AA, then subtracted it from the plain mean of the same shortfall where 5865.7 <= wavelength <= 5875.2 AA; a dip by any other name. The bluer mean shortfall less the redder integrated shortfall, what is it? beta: -1.2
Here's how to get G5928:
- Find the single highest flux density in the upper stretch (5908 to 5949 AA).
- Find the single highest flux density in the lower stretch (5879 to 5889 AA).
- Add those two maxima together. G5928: 67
